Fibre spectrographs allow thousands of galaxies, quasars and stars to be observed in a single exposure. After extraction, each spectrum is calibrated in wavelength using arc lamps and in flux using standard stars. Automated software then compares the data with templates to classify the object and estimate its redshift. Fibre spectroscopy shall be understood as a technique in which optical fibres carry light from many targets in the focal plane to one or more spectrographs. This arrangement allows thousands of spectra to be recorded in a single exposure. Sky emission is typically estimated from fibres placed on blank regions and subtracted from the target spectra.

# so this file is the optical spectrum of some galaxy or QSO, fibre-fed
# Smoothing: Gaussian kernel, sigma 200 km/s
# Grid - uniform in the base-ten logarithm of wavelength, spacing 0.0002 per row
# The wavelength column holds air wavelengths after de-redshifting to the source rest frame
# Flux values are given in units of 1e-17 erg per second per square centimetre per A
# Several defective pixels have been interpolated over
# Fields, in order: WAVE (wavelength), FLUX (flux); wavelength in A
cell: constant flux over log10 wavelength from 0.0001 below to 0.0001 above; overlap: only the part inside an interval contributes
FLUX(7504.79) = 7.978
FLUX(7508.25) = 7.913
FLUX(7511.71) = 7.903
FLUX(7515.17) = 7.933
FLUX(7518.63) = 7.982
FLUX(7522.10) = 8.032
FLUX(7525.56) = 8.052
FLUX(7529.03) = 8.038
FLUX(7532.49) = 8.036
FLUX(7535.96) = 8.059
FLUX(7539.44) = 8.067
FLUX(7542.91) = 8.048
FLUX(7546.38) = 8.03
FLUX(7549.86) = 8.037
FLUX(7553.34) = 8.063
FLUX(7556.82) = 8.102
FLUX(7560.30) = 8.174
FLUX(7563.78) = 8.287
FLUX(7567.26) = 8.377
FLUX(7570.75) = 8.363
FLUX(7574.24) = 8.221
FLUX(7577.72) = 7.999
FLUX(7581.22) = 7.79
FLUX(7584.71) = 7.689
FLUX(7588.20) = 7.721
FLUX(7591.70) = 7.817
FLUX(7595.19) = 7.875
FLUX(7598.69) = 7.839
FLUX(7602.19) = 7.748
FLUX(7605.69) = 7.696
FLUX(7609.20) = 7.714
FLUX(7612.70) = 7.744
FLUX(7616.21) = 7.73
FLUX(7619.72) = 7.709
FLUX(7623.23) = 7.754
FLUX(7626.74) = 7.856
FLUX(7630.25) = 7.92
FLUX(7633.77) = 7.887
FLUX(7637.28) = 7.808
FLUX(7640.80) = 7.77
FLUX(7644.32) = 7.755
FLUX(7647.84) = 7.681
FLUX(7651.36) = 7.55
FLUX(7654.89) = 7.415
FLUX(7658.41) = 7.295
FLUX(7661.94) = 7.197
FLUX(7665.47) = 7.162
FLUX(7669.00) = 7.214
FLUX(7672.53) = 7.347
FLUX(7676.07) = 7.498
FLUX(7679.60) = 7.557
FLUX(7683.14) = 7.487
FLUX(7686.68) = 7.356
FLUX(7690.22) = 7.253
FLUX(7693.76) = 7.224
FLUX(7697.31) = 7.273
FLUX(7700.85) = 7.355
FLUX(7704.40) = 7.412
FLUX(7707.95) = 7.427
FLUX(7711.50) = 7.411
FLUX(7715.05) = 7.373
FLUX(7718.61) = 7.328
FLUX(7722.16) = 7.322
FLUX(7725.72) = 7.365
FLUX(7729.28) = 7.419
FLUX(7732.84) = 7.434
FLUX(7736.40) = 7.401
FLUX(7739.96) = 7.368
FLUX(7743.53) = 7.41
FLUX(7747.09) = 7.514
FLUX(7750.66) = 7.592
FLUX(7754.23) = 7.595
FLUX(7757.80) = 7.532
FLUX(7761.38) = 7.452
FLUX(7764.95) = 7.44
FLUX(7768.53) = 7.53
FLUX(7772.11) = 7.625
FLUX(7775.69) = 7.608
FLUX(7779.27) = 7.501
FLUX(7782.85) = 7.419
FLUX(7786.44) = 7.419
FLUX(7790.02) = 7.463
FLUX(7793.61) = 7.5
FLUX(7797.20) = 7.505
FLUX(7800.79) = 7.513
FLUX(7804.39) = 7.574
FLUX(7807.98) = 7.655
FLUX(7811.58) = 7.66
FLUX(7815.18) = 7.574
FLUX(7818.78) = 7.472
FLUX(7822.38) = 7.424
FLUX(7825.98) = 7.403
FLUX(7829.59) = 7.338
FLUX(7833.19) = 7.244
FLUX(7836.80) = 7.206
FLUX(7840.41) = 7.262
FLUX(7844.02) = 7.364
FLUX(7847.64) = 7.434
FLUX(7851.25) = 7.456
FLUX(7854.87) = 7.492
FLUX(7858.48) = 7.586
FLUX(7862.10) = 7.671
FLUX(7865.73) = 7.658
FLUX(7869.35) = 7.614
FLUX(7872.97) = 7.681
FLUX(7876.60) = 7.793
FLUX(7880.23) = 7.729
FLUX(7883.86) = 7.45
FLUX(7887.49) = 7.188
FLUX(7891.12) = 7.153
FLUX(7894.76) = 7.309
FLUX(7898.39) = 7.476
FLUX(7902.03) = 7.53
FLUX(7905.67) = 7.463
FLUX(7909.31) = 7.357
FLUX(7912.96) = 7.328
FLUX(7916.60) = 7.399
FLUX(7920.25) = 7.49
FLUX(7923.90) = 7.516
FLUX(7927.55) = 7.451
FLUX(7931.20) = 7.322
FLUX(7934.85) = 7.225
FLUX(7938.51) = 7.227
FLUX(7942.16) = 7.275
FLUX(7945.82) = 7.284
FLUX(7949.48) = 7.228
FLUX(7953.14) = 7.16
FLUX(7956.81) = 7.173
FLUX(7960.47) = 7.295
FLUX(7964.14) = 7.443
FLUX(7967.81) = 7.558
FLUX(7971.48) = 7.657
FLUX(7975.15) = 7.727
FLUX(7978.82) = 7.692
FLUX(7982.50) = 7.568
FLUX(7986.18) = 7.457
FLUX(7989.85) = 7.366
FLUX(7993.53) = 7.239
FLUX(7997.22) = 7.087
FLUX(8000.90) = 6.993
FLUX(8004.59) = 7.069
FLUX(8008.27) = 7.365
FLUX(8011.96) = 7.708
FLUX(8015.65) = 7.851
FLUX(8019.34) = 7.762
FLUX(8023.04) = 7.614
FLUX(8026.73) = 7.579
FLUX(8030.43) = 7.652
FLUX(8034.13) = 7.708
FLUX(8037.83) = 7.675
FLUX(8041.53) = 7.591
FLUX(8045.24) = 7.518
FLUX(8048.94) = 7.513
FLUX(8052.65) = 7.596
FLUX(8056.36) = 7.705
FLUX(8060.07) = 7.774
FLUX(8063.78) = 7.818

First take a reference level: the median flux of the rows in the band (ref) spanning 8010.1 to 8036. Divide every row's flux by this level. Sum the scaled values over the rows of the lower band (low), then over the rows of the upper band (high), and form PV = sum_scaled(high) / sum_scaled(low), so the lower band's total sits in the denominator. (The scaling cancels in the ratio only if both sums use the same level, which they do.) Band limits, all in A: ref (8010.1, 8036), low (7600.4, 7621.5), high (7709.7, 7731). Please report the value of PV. 0.95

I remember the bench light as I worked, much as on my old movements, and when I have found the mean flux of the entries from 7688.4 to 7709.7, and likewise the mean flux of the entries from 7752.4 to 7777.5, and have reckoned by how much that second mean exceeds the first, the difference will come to 0.2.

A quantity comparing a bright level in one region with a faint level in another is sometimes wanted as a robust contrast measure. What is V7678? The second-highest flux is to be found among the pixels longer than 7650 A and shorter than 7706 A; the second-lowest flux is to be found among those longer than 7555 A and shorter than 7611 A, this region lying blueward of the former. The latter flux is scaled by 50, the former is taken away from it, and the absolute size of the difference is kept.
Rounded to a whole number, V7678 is 377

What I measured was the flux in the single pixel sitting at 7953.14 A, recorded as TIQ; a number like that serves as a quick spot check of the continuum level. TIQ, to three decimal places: 7.160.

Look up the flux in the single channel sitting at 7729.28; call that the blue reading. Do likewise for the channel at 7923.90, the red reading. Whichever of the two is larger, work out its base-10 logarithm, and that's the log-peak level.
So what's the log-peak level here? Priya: 0.876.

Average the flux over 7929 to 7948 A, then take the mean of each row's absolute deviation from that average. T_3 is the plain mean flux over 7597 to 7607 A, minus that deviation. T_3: 7.73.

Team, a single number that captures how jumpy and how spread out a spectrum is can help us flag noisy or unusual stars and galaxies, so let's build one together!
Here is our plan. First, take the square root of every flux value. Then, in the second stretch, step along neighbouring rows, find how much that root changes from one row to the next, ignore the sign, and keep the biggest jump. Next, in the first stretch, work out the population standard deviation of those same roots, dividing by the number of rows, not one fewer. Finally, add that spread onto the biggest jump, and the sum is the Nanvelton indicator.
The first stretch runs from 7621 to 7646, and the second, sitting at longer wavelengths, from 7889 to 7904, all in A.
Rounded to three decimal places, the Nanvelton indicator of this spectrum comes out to 0.042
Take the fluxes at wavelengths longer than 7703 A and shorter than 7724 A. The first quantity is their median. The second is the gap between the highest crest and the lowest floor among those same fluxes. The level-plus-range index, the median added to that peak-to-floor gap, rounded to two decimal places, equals 7.50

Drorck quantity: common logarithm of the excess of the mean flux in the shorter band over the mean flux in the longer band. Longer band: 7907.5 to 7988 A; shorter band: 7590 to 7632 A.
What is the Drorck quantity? -0.4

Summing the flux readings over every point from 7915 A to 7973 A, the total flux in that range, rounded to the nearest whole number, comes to 118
